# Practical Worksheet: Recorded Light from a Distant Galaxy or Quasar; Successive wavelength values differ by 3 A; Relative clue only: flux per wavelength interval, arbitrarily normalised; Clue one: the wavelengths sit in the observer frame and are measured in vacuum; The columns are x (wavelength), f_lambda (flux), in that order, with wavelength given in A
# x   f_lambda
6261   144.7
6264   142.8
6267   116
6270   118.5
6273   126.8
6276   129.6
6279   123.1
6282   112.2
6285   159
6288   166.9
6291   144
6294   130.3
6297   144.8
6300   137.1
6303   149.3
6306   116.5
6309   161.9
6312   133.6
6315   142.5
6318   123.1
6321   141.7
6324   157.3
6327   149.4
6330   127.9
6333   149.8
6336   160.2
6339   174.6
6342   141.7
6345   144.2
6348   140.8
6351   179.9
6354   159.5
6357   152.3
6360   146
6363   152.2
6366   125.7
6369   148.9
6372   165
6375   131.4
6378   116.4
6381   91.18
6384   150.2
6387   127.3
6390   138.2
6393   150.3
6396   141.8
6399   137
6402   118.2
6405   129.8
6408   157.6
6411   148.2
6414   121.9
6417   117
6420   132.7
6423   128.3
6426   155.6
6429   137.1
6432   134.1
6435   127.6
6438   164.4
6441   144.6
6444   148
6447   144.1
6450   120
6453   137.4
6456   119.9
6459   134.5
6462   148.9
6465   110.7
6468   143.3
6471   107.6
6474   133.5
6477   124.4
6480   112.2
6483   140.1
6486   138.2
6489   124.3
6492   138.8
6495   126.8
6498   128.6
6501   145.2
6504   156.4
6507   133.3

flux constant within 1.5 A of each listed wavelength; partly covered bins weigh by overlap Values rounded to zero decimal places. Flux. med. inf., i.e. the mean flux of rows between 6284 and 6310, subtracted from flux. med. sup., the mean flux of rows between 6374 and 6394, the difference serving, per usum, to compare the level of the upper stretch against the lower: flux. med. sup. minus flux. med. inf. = -16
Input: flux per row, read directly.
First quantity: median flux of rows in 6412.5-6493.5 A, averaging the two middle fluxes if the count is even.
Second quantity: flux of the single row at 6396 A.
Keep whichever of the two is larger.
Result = 141.8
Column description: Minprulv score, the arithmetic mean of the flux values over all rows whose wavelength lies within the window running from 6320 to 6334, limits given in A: 145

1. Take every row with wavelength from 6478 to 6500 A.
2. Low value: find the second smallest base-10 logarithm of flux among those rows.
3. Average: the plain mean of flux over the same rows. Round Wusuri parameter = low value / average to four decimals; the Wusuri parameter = 0.0161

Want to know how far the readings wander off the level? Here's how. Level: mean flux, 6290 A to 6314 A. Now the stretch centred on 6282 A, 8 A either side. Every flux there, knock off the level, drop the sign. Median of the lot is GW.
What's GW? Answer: 19.3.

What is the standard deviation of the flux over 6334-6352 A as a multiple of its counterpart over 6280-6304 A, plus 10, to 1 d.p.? 11.0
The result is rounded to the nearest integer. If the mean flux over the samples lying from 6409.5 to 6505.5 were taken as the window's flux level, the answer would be 134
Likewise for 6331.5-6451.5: 141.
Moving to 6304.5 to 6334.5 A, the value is 140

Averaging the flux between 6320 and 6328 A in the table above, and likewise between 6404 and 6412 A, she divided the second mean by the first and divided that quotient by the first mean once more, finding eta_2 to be 0.0065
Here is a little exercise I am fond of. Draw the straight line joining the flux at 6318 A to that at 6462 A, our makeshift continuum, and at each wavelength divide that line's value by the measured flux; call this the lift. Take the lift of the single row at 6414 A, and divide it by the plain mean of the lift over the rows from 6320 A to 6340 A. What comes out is 1.38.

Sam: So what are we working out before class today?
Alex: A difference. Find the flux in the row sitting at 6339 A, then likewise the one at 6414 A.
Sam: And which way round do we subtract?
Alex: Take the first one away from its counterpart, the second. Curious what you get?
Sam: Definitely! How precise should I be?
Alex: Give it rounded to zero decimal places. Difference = -53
